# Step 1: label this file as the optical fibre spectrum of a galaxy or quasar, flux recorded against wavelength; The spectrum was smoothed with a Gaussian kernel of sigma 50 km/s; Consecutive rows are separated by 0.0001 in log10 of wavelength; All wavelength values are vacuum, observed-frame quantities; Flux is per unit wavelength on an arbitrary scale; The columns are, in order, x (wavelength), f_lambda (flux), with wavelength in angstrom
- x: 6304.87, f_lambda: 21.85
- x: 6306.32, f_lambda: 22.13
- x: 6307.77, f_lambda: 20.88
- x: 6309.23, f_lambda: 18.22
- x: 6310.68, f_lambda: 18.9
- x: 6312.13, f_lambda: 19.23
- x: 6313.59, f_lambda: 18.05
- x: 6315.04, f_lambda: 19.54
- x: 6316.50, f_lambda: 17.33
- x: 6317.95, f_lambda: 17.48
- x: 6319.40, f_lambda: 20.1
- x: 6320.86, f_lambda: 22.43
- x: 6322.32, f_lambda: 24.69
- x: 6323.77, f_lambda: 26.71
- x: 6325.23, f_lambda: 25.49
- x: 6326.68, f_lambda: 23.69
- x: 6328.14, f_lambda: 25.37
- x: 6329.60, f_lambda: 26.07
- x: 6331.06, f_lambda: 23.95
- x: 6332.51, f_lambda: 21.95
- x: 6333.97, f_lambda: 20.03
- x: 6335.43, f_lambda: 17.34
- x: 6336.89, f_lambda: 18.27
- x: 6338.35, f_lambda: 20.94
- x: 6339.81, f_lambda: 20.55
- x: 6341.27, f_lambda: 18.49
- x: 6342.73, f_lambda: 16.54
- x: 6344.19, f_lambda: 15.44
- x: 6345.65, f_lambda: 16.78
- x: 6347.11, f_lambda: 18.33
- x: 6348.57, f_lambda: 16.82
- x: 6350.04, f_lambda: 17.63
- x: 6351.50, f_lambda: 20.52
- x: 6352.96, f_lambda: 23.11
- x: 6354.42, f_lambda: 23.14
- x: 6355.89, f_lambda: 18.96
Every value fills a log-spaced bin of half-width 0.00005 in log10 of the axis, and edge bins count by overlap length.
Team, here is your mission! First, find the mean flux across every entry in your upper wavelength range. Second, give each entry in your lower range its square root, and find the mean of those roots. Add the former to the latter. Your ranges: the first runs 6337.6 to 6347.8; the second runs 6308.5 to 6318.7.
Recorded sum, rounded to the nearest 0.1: 22.4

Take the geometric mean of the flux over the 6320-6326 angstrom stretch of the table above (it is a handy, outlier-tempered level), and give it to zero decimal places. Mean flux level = 25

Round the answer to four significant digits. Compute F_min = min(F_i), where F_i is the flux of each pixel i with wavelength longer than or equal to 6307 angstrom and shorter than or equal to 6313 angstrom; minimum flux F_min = 18.22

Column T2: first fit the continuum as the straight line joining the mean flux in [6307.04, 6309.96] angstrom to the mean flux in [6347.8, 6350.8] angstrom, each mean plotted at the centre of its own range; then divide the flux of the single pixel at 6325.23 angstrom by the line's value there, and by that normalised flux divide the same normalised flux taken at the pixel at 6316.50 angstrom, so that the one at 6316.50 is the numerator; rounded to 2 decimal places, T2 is 0.66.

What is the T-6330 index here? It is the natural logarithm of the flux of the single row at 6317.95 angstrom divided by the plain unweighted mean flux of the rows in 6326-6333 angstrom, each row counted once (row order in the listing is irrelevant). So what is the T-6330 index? -0.33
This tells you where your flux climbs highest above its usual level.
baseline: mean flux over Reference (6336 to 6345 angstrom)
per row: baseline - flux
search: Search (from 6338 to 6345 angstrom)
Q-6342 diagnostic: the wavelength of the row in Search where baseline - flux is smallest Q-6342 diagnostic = 6338.35 angstrom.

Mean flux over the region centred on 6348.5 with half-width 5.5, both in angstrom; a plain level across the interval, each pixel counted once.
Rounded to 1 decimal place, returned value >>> 18.4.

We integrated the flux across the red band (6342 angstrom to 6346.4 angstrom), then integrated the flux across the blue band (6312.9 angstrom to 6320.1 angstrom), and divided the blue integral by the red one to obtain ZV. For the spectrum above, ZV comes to 1.9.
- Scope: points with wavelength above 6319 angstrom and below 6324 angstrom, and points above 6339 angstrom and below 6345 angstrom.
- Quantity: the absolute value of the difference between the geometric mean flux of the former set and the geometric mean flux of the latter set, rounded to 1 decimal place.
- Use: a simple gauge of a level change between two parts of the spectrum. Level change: 5.7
